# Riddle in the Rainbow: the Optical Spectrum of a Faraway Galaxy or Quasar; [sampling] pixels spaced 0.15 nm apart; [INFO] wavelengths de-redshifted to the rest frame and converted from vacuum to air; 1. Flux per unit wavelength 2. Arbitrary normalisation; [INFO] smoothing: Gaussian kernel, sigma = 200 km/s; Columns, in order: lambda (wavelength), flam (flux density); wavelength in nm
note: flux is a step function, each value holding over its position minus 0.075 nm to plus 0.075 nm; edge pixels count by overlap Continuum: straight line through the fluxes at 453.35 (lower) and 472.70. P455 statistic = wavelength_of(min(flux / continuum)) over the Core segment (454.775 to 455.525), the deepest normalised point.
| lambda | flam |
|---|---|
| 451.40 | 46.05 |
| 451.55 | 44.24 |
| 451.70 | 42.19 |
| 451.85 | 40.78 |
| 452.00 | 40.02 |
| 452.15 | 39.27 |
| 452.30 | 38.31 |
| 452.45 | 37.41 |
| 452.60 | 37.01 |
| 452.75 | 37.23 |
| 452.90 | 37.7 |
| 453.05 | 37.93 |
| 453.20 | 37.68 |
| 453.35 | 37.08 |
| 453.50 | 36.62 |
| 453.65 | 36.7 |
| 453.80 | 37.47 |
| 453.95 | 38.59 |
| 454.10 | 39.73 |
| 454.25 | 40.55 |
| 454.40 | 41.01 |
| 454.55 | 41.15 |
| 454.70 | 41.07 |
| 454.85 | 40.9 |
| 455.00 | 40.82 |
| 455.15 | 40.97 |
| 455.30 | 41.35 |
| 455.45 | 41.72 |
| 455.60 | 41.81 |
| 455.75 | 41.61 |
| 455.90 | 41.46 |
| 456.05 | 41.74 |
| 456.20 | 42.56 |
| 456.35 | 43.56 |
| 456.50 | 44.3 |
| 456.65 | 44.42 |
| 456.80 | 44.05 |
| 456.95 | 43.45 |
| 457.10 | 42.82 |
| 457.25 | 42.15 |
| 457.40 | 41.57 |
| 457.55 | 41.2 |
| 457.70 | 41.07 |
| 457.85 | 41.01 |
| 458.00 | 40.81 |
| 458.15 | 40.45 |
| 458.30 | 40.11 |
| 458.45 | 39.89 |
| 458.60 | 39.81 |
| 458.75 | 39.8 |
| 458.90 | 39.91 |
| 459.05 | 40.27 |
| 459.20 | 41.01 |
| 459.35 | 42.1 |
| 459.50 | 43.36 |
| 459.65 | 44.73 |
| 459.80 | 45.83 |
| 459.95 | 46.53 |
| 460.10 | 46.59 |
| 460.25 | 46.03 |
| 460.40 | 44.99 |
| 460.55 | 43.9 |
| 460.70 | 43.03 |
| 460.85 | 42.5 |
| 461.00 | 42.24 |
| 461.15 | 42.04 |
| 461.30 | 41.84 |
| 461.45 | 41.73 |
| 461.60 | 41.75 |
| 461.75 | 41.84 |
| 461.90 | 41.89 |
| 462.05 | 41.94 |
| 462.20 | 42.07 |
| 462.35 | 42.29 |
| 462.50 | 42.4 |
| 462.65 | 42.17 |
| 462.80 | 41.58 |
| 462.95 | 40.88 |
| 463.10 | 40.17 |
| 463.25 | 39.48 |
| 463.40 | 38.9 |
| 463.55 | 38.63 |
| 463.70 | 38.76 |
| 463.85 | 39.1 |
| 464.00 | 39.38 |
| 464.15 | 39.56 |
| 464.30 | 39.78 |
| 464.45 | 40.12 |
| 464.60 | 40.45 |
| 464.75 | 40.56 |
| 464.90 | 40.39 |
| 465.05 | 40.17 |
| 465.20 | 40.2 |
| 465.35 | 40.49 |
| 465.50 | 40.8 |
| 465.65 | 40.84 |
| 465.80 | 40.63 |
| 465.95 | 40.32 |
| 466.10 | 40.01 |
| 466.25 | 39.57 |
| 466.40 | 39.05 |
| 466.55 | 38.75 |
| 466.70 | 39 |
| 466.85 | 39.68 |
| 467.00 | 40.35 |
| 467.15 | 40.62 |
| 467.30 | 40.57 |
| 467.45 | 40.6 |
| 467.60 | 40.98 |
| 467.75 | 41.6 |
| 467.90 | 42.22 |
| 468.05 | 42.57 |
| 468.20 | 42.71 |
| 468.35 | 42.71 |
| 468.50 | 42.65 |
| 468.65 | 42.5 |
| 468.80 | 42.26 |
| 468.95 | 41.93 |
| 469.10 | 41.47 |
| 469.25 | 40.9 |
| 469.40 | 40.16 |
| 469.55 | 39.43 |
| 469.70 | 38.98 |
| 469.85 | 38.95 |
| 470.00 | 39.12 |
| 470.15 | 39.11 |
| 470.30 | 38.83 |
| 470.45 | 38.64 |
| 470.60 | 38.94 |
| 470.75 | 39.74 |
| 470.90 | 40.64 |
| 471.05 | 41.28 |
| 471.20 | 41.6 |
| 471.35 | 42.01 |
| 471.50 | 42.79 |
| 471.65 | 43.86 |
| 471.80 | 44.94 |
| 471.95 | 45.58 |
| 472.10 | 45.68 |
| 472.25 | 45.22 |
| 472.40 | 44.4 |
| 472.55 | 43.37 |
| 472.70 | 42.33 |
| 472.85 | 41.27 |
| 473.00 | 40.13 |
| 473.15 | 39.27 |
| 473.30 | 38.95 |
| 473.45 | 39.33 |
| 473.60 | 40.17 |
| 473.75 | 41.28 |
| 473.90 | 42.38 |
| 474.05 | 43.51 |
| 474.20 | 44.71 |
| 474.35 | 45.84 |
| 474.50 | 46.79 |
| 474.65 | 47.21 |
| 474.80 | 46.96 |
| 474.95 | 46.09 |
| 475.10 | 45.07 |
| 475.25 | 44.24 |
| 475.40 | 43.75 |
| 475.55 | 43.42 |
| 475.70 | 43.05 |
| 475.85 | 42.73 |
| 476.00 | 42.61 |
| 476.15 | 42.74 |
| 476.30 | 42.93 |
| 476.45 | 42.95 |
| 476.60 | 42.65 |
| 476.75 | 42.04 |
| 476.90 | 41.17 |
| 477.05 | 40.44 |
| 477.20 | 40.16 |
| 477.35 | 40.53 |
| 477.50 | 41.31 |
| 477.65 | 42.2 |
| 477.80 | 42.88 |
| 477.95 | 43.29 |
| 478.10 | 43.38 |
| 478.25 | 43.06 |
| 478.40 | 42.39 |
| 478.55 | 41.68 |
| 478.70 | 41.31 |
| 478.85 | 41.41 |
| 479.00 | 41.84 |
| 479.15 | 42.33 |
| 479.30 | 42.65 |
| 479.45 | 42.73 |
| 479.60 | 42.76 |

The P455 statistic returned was 455.00 nm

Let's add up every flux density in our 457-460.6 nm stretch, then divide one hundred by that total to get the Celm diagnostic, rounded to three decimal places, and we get 0.098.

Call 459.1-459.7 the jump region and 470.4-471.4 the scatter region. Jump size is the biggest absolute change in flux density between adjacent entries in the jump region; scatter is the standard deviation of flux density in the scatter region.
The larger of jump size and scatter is 1.4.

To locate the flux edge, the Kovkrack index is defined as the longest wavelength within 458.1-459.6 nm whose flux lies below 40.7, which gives 459.05 nm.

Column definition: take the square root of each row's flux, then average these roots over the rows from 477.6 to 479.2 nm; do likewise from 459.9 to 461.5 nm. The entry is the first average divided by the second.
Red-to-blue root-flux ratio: 0.984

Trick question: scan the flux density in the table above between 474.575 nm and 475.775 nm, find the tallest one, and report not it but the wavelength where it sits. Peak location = 474.65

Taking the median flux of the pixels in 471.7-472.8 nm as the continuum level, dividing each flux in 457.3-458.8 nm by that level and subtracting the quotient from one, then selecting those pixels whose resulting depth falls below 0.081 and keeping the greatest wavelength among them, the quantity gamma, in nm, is 457.40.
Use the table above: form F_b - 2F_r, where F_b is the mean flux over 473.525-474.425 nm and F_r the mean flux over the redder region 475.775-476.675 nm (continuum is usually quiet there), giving -43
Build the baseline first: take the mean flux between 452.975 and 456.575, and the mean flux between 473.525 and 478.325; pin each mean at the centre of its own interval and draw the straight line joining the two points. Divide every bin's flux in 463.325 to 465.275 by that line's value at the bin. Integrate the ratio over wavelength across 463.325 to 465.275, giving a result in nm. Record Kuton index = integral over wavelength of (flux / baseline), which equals 1.86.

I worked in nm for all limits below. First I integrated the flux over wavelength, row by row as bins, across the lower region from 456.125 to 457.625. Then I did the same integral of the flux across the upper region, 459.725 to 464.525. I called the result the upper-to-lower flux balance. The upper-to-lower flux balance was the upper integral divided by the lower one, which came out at 3.1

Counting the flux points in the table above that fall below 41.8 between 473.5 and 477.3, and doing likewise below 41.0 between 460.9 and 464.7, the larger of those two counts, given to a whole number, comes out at 12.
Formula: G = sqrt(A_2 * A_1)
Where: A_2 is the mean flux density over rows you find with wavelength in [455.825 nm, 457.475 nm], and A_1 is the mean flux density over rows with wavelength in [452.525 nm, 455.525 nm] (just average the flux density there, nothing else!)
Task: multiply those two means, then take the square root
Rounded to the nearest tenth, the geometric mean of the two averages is 41.0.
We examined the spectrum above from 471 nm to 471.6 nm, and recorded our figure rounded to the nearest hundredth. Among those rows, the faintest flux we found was 41.28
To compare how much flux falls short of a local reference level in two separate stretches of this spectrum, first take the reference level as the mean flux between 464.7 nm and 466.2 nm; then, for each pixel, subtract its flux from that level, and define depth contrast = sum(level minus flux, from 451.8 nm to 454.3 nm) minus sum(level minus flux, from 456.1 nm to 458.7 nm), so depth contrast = 63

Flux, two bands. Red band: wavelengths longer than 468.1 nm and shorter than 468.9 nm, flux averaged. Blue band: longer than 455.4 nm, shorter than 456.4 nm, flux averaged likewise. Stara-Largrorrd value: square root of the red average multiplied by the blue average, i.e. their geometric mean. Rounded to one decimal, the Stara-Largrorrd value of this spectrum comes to 42.3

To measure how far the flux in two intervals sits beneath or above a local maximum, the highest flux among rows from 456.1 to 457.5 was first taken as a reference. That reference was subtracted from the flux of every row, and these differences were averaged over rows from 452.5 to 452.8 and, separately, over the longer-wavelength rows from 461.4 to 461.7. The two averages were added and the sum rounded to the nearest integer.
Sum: -10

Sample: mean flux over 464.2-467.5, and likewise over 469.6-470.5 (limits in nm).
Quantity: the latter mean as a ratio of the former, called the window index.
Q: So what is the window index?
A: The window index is 0.97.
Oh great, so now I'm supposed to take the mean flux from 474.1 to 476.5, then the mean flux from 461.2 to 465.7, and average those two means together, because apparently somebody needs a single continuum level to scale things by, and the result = 42.6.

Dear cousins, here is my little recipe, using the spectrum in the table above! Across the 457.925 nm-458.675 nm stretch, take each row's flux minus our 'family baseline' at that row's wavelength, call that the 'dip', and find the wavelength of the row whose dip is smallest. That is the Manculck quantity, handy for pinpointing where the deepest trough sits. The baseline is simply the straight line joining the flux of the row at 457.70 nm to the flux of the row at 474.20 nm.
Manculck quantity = 458.60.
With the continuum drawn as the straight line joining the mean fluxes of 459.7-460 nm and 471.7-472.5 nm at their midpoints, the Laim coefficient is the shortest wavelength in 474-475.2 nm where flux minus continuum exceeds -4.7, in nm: 474.05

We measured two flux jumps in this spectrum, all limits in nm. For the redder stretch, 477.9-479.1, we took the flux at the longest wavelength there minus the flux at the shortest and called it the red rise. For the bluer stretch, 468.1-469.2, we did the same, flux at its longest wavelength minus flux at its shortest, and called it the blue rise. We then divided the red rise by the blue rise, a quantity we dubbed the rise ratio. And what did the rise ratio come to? 1.2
